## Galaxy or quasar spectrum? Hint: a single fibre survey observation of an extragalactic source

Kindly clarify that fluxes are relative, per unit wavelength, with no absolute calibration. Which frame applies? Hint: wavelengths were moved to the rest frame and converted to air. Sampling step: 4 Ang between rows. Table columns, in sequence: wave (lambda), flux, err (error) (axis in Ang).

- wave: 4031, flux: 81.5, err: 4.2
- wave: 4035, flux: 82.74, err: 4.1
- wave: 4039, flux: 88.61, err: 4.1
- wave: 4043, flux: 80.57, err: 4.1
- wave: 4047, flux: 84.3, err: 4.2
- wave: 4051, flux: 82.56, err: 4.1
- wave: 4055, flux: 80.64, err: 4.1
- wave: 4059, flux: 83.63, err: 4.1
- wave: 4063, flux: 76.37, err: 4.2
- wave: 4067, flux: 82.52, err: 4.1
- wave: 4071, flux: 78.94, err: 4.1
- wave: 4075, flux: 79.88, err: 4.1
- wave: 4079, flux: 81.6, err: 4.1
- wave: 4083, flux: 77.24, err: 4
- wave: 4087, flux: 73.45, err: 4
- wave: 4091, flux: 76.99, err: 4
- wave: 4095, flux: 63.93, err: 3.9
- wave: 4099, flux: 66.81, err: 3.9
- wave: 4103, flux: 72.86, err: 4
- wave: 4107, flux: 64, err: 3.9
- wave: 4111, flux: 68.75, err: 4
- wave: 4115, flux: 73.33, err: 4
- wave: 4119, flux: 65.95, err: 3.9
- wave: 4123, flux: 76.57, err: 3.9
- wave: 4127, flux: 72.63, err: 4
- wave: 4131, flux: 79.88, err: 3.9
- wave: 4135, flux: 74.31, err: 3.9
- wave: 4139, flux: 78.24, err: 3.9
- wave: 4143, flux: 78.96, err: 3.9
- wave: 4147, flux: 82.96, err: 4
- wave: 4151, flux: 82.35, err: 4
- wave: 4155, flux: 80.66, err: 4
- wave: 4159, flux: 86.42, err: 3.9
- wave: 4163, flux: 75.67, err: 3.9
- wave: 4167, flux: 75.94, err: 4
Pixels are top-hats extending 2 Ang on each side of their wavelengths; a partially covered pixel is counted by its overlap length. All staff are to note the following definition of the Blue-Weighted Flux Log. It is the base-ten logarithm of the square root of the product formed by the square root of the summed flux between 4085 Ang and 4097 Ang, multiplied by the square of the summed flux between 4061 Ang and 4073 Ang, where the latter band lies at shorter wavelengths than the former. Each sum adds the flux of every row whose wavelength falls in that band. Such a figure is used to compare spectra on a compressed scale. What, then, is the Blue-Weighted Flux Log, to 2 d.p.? 2.96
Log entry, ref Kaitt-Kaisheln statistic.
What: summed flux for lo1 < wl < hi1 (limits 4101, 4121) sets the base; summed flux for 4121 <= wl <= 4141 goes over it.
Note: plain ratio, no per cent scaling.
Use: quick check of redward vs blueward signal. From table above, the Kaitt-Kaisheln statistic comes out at 1.11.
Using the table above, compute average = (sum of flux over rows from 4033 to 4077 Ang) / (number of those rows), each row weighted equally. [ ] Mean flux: 82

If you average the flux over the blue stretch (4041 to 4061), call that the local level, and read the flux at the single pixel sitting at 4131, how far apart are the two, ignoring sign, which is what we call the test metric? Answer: 2.5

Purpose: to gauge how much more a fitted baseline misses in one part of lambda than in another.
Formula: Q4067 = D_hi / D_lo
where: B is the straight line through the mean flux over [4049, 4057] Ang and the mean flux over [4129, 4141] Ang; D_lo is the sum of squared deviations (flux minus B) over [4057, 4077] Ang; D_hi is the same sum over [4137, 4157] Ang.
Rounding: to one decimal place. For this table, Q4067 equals 2.7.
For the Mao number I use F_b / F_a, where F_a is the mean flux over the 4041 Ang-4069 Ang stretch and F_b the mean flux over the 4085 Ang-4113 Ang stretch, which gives 0.85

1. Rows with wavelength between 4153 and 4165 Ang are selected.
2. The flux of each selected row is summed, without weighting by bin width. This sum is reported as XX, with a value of 243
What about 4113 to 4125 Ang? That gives 216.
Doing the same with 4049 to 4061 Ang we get 247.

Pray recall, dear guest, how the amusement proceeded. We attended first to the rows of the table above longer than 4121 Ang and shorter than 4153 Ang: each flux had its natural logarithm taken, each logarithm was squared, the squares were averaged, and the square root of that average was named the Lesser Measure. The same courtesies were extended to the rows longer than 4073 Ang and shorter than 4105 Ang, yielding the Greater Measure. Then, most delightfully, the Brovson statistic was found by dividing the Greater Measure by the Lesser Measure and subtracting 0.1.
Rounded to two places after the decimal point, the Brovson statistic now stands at 0.89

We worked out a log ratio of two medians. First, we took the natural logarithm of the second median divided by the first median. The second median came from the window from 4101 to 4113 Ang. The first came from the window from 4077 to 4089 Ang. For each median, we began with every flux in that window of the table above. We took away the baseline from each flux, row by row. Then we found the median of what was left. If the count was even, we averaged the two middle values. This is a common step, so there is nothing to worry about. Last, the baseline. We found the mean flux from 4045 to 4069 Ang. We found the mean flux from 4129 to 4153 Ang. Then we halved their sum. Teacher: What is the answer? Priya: 1.3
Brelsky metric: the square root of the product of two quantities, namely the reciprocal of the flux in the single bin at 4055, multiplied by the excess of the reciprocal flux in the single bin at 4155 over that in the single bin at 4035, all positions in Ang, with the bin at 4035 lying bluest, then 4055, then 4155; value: 0.0020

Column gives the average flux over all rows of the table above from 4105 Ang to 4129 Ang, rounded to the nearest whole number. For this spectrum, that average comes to 70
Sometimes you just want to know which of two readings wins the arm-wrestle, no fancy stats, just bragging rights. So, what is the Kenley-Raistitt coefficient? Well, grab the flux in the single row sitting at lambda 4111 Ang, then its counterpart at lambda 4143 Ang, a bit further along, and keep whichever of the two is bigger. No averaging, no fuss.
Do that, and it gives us 79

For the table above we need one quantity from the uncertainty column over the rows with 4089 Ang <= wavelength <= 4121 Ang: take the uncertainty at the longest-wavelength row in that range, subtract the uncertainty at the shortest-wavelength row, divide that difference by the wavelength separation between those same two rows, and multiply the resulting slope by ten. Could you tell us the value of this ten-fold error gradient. -0.04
